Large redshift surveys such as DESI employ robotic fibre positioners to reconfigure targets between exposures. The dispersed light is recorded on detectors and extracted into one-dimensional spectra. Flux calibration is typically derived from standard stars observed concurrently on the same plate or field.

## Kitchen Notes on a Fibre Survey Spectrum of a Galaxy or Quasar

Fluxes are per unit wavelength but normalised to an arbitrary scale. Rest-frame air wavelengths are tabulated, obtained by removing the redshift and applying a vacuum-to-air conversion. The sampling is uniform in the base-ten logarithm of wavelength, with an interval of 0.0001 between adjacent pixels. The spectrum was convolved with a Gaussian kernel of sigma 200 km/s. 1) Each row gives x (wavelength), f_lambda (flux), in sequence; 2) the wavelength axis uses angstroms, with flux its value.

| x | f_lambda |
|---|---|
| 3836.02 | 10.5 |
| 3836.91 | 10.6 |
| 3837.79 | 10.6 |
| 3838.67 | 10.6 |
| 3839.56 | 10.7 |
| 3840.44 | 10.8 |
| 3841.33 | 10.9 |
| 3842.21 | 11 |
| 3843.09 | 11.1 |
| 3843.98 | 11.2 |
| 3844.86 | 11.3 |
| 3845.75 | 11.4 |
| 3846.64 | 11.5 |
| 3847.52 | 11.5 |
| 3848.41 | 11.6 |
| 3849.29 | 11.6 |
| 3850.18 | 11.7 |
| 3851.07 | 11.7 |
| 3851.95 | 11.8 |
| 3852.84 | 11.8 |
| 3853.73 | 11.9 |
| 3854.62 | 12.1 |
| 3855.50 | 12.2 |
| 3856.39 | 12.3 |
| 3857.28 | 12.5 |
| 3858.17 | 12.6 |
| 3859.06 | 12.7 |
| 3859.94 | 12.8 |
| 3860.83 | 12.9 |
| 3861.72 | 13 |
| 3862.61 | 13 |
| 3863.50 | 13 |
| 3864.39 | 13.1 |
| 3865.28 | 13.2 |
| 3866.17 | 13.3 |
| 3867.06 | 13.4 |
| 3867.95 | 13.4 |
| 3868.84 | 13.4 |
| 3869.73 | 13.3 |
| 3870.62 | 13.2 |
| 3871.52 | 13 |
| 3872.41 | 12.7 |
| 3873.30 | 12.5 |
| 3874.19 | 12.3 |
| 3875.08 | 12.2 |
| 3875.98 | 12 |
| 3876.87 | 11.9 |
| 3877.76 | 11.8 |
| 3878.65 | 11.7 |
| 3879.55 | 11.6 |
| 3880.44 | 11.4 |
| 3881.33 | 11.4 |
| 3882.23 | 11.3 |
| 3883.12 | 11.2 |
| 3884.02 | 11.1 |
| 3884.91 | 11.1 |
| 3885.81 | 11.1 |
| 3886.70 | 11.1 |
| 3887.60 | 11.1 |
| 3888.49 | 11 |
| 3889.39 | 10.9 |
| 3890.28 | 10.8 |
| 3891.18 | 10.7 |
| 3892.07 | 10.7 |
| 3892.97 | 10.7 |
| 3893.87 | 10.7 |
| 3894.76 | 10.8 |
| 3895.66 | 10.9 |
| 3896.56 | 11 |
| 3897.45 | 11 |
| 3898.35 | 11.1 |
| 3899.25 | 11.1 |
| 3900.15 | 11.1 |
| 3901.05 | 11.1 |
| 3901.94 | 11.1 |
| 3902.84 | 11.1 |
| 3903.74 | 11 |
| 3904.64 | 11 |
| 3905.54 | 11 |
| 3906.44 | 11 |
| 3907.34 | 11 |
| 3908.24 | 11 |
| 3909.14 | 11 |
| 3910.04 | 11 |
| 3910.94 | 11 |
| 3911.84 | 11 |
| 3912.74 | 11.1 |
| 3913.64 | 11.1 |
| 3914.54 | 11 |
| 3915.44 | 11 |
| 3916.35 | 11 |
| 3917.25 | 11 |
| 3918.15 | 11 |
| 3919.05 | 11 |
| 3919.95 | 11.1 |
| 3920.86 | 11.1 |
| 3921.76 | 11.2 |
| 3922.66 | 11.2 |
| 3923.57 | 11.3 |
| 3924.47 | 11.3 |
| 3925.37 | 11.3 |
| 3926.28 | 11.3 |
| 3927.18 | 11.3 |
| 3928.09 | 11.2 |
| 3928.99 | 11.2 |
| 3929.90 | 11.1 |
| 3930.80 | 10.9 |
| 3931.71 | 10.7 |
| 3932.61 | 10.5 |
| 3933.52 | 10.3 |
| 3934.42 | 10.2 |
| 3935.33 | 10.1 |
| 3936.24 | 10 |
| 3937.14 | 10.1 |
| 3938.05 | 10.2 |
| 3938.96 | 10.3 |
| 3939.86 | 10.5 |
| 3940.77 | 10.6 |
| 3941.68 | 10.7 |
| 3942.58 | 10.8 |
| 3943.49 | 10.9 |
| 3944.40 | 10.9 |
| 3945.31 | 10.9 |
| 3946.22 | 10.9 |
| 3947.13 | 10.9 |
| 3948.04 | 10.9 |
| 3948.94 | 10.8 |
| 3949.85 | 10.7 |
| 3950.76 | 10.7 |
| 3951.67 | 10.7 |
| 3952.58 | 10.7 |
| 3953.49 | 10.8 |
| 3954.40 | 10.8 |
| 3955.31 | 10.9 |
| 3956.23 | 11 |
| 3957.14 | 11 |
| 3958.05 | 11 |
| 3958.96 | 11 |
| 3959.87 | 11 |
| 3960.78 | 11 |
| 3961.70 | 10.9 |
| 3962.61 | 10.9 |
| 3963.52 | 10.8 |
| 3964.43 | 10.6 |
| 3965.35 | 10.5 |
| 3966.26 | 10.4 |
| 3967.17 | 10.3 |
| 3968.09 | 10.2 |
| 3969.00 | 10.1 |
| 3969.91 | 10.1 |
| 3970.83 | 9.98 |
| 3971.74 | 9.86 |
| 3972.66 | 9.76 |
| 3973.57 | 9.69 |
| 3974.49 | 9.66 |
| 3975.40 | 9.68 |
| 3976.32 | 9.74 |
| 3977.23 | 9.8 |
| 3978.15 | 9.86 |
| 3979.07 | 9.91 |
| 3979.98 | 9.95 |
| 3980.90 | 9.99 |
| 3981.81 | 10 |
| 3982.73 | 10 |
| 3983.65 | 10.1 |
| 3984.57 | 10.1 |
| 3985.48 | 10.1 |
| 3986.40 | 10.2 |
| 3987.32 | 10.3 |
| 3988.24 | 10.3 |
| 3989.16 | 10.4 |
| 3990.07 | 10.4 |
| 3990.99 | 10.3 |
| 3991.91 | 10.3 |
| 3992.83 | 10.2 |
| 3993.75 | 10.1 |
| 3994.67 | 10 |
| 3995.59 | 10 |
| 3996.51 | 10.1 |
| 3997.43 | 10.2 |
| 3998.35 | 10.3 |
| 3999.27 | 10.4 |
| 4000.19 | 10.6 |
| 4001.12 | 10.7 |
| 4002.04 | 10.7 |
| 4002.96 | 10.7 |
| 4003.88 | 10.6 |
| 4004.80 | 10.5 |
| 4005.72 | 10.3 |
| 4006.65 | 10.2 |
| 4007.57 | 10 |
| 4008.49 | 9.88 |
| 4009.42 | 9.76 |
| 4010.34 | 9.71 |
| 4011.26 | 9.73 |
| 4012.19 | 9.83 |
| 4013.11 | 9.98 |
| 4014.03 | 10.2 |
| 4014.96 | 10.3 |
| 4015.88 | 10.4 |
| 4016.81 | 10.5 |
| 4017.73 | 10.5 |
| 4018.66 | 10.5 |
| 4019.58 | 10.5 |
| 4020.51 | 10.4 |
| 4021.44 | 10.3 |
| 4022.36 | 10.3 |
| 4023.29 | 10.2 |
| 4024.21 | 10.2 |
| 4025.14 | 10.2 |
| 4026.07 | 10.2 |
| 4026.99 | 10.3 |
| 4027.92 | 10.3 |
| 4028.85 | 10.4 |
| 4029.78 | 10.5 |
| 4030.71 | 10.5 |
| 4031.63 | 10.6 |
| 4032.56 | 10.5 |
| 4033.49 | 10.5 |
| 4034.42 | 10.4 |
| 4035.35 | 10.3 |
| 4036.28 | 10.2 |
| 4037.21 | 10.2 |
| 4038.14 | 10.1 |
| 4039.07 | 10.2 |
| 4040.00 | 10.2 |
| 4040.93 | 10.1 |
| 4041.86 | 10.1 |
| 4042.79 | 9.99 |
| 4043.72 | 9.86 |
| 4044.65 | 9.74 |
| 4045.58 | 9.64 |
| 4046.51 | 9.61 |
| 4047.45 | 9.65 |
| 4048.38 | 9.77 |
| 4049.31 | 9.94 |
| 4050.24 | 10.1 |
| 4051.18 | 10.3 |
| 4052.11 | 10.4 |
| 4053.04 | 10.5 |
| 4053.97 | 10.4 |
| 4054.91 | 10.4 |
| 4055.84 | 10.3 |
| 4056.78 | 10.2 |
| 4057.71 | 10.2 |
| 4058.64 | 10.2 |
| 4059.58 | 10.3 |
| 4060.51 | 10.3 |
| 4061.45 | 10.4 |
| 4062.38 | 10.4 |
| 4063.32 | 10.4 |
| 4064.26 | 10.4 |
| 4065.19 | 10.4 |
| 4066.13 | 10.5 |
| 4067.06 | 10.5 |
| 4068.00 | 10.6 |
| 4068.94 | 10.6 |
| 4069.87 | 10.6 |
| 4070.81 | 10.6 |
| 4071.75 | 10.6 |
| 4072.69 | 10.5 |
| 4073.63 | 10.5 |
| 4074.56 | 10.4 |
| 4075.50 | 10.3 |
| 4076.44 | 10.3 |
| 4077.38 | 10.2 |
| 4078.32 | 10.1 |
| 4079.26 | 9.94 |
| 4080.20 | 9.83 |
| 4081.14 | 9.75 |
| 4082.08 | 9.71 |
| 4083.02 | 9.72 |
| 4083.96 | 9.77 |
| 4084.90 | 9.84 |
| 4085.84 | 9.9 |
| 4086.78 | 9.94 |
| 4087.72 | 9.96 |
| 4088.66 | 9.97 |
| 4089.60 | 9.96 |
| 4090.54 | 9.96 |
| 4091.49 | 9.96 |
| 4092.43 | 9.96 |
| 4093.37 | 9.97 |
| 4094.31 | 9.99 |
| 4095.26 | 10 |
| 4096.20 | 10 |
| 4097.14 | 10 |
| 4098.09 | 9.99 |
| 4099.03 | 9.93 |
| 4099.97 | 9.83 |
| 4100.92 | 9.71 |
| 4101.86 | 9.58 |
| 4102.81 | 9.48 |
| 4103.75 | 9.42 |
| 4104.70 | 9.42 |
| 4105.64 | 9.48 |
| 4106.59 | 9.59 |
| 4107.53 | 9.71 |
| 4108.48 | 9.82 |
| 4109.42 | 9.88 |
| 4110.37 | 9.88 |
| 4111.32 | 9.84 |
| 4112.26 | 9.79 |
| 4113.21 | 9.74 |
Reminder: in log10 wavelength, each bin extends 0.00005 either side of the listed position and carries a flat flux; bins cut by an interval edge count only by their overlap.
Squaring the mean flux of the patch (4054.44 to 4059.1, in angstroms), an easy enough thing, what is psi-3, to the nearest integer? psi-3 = 105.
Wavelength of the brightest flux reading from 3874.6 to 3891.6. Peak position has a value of 3875.08 angstroms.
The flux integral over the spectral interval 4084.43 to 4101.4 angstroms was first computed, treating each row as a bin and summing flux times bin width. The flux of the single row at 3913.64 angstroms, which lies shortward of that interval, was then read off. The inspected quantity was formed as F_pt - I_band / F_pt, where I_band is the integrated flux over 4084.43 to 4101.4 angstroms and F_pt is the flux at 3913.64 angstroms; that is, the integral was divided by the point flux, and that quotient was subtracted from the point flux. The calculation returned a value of -4.1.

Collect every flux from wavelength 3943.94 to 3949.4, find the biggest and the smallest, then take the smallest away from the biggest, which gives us 0.1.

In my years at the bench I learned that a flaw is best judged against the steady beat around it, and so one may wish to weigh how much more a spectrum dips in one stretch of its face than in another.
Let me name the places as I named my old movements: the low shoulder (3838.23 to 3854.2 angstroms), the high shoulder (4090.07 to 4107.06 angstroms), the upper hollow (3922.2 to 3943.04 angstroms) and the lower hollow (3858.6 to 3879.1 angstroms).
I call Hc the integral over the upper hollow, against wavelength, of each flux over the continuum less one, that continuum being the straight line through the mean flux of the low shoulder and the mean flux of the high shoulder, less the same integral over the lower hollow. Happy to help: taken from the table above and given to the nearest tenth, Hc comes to -3.0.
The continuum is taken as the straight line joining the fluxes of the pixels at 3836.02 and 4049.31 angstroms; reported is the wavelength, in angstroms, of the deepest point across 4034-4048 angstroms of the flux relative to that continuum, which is 4046.51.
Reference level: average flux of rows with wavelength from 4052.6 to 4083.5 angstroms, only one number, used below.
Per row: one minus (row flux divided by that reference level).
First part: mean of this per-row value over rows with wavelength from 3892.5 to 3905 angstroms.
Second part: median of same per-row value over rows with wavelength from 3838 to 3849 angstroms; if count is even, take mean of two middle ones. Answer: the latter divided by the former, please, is 1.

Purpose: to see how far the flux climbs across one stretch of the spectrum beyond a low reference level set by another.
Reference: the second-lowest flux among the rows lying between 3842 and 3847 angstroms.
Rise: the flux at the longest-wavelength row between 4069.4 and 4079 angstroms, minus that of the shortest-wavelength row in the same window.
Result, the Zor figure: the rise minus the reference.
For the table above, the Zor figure -11.6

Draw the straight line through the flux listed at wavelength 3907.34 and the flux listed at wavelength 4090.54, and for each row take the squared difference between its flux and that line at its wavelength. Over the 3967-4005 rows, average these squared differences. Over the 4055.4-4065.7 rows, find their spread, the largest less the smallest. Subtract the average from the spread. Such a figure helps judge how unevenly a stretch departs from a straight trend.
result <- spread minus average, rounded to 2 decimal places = -0.19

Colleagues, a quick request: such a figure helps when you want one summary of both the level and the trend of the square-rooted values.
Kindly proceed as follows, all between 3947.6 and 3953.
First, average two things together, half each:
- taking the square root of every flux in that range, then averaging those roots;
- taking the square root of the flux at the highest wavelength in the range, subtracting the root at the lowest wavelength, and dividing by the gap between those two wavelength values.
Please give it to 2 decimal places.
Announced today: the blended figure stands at 1.64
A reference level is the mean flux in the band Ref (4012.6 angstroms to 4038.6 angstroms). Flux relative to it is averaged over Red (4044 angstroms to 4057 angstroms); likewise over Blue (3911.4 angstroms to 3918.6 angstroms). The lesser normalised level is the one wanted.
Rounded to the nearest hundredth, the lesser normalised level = 0.97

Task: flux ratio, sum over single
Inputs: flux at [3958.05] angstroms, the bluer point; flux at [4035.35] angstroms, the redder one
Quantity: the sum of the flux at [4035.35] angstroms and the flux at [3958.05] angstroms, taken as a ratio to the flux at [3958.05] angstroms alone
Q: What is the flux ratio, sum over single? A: 1.94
